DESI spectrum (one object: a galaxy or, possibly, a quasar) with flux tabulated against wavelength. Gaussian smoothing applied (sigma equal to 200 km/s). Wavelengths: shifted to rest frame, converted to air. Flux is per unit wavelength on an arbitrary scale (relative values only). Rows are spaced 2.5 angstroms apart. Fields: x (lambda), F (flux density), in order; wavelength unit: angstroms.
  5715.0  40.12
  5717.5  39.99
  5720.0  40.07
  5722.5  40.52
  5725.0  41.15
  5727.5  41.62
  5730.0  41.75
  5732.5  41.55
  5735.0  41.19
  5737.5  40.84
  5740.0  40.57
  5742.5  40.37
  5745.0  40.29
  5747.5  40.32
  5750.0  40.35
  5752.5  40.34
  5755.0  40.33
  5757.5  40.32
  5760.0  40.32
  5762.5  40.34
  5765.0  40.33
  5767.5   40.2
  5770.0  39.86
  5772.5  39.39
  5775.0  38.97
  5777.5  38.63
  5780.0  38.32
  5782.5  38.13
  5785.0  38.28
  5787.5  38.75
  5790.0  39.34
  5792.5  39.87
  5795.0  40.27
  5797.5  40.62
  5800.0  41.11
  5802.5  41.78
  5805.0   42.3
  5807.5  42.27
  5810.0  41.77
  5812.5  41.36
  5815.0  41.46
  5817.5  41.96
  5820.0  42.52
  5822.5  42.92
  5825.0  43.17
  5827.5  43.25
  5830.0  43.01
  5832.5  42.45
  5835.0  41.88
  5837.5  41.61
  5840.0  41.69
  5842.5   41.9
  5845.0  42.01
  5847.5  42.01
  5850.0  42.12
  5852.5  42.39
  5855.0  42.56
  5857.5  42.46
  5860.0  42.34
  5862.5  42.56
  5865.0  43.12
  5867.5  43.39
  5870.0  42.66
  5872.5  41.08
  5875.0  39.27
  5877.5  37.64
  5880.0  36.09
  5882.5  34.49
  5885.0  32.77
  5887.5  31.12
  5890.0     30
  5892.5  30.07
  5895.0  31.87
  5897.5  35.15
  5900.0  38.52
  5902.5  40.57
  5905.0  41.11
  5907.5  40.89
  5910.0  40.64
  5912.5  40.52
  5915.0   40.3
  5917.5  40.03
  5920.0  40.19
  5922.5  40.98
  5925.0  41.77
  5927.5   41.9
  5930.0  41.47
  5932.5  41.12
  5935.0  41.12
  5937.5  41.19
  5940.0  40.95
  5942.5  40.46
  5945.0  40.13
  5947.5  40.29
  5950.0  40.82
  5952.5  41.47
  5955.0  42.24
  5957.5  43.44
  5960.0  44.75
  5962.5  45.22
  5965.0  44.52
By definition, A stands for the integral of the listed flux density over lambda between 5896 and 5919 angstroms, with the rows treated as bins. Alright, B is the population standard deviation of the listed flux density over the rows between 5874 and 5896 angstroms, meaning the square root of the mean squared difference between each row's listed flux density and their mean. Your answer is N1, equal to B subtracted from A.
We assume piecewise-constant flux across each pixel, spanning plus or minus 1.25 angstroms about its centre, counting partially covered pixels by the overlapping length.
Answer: 909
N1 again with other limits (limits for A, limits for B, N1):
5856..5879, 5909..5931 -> 955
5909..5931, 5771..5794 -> 898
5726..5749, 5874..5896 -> 938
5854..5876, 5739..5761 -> 928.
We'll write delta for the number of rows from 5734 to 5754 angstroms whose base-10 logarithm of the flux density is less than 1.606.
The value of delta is 4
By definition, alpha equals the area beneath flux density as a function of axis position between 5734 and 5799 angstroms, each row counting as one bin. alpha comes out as 2591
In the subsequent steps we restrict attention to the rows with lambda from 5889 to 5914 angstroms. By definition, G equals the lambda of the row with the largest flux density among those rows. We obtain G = 5905.0 angstroms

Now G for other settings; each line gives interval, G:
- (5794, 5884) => 5867.5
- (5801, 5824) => 5822.5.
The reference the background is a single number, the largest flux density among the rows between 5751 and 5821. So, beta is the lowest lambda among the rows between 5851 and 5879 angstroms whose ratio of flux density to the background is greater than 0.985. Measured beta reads 5852.5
